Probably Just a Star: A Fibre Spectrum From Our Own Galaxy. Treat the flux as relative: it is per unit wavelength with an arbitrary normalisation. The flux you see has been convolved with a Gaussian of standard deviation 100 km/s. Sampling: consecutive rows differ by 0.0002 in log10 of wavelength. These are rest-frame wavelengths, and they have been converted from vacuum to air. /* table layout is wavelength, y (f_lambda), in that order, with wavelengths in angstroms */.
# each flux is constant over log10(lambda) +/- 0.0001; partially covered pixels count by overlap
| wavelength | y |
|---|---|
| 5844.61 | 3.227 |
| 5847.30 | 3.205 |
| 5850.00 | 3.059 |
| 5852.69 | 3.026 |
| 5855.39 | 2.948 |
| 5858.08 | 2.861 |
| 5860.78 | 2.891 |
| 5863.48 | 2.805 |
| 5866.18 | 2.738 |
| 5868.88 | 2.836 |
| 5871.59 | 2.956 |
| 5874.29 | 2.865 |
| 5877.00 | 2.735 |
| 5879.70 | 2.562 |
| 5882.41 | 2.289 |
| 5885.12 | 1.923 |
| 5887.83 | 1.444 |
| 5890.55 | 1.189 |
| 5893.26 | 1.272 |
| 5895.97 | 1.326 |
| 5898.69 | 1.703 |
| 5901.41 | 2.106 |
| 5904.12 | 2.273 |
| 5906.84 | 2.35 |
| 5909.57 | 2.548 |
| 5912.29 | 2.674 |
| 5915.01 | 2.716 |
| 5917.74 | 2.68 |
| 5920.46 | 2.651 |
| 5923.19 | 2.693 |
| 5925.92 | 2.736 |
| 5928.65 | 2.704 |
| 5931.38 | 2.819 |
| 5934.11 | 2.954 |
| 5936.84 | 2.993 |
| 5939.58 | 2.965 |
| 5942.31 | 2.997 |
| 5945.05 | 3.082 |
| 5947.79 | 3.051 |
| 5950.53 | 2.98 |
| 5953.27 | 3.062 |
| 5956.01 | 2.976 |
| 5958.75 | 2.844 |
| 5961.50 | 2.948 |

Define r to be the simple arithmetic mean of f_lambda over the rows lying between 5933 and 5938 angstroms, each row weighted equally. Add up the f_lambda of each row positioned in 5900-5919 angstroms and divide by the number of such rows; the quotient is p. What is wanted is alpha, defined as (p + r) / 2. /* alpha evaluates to 2.7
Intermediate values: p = 2.5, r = 3.0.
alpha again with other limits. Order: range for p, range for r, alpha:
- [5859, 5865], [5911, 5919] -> 2.8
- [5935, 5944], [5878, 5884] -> 2.7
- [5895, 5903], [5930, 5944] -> 2.3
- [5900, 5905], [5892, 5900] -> 1.8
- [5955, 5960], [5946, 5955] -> 3.0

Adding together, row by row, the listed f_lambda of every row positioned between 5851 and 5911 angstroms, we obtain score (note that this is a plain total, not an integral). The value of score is 52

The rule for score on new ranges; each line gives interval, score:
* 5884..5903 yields 11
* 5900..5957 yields 58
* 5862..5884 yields 22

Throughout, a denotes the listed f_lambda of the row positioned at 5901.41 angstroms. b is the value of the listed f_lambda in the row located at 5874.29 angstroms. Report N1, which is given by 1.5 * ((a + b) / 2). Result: 3.7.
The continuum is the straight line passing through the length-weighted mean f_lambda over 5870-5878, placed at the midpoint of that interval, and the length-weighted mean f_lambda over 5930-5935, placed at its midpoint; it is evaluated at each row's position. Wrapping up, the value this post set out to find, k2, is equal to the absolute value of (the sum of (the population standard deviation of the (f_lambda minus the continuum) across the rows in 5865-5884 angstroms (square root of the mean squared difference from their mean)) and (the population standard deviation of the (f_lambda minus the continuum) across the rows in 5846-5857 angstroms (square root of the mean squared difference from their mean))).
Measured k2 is 0.30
